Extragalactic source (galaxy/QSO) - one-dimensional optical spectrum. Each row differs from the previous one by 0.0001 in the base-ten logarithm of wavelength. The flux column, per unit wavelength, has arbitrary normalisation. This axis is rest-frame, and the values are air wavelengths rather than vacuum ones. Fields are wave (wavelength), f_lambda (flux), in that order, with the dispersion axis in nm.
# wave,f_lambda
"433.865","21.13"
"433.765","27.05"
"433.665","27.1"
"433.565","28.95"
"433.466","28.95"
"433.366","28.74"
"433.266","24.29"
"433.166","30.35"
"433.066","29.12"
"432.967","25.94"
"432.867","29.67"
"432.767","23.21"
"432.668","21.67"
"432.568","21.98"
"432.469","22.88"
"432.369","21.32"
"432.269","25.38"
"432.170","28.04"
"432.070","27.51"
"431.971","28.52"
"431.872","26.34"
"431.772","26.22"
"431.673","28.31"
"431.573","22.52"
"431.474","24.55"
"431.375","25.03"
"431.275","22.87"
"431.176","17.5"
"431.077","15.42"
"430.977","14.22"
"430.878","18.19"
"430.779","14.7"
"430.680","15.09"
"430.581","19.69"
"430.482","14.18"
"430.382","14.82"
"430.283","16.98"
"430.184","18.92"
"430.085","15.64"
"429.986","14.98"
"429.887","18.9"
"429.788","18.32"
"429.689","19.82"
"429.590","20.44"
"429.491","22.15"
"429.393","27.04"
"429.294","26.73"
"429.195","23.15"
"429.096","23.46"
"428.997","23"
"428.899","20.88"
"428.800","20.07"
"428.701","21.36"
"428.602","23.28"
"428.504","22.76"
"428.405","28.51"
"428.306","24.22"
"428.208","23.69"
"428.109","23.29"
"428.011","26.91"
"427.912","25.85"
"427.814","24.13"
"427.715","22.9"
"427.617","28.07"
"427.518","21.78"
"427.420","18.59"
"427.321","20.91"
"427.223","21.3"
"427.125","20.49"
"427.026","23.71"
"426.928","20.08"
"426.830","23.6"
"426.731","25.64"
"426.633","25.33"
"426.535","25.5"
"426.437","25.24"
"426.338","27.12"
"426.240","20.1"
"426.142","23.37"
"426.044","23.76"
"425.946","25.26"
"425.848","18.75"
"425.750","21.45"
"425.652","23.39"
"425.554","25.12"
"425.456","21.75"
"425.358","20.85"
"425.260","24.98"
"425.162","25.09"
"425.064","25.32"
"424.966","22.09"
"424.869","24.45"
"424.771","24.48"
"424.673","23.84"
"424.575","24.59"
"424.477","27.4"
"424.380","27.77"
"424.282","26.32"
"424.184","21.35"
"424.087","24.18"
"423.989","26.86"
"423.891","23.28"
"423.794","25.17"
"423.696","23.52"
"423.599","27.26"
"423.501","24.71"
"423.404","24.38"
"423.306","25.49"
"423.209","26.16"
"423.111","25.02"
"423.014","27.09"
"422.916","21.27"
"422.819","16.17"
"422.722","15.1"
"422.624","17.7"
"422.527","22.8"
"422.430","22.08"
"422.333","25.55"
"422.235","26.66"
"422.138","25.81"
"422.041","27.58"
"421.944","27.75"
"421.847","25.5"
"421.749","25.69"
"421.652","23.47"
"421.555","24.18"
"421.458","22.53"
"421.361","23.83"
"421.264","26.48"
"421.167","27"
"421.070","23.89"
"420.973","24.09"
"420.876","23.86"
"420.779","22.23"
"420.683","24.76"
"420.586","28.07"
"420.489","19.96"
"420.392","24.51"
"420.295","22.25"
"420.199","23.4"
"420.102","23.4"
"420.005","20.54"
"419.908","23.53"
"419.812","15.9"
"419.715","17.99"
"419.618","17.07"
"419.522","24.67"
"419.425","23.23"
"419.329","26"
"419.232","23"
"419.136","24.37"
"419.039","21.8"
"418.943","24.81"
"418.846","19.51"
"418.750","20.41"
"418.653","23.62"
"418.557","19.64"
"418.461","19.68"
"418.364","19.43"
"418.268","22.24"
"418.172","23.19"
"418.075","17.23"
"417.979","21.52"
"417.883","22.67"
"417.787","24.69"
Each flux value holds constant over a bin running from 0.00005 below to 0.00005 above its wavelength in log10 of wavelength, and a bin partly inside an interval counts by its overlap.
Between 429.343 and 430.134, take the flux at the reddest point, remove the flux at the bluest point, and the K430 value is -11.4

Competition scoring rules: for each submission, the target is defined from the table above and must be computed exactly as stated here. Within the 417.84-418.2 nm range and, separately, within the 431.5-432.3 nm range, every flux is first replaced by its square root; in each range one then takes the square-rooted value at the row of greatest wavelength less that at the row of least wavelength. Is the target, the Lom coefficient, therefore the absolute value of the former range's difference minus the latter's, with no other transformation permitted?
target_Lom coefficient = 0.24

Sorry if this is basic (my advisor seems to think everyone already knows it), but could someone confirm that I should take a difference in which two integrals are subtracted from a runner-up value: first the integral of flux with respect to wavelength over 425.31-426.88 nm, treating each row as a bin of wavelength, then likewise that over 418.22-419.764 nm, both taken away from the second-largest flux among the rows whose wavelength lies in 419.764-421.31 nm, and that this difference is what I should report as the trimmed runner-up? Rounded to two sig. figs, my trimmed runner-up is -43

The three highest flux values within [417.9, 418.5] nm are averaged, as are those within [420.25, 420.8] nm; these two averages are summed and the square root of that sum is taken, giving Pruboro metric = 6.9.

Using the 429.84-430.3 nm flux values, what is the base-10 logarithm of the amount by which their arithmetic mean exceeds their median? -1.0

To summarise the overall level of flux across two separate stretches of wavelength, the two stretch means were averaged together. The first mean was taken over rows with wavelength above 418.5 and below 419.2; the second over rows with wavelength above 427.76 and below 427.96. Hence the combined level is 23.5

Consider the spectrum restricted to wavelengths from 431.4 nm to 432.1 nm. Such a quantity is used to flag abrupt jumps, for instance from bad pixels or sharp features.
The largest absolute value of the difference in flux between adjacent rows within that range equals 5.8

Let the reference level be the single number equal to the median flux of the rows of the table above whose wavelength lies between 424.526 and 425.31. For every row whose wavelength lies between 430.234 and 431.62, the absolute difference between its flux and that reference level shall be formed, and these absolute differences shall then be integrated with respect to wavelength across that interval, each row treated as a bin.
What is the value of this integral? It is 8.8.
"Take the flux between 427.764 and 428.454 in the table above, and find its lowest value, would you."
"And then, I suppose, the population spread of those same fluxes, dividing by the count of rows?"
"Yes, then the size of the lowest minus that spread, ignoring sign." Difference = 22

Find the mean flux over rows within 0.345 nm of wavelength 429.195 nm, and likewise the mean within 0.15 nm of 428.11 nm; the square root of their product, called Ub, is 24.2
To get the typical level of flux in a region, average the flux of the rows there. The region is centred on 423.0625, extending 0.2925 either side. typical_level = 23.5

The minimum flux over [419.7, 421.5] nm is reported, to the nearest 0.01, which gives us 15.90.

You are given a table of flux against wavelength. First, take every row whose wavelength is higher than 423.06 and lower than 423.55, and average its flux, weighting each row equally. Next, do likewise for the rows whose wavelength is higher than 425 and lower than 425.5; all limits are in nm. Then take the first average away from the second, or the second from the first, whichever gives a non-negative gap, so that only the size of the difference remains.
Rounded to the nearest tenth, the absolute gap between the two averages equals 1.6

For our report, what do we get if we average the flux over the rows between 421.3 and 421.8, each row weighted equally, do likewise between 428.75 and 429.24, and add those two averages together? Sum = 46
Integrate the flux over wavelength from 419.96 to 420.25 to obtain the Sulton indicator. 6.5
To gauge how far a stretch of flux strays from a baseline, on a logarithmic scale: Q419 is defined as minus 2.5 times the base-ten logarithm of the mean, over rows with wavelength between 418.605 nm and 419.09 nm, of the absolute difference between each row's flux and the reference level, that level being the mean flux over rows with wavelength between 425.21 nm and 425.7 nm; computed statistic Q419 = -0.74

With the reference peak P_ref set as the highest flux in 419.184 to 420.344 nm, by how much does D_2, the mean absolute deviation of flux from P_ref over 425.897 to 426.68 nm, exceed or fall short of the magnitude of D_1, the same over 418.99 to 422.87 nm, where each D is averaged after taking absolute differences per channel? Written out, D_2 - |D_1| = -1.4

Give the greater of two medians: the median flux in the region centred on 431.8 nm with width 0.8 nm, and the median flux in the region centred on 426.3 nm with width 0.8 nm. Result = 26.9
